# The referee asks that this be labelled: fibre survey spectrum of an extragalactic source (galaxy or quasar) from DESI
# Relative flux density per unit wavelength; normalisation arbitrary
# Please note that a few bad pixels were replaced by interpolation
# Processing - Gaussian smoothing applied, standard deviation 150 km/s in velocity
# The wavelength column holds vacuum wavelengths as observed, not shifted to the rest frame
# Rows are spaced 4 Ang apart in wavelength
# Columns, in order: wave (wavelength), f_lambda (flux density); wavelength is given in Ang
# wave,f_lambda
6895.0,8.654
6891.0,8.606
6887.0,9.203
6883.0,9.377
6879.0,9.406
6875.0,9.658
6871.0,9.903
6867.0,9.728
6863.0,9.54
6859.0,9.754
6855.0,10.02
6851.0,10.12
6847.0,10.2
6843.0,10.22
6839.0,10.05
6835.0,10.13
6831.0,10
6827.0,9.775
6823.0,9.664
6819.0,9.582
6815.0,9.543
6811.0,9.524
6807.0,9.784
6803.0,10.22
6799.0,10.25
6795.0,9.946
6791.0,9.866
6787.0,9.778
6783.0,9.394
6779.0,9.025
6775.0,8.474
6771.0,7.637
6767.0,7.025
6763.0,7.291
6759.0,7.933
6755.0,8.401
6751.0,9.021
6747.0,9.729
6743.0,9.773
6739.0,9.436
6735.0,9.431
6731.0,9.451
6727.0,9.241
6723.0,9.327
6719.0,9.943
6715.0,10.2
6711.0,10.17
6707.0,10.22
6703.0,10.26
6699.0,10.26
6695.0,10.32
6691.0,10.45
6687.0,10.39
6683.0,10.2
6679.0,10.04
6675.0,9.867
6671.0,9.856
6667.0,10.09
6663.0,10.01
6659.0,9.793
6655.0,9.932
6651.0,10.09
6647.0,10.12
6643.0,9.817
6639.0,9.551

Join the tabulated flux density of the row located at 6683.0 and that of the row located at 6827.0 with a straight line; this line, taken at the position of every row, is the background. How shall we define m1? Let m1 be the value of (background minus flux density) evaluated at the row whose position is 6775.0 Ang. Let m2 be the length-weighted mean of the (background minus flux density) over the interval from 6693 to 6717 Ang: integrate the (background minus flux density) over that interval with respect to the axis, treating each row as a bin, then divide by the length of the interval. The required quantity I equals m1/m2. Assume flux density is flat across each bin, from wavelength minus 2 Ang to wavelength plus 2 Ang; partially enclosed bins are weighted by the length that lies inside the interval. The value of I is -14.1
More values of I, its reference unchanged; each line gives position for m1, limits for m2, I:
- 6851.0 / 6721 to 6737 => -0.6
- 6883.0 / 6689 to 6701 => -1.3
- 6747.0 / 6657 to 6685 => 1.1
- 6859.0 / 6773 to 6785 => -0.1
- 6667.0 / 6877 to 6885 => 0.7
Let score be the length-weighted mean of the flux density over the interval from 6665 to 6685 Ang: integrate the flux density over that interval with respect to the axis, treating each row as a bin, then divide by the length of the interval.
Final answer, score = 10.0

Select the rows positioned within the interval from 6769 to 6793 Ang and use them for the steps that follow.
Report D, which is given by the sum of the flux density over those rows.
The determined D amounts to 54.2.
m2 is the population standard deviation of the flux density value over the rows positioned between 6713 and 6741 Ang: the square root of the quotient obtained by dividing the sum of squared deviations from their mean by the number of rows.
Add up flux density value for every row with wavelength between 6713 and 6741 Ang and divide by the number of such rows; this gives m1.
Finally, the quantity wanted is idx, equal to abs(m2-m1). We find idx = 9.2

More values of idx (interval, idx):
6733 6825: 8.3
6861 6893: 9.1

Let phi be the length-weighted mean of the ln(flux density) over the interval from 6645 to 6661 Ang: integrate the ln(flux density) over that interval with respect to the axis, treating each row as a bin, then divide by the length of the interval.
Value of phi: 2.30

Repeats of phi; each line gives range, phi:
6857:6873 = 2.28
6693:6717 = 2.33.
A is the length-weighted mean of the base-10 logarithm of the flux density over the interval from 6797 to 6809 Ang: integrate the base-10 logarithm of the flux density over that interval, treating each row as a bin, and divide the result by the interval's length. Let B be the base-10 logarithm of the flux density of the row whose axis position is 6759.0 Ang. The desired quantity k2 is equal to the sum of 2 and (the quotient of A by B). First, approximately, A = 1.004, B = 0.90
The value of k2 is 3.12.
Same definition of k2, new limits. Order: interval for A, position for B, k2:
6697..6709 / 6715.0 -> 3.00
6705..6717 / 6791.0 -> 3.01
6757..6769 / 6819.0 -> 2.89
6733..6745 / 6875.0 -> 2.99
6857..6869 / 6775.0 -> 3.06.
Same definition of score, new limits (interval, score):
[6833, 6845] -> 10.1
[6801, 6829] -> 9.7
